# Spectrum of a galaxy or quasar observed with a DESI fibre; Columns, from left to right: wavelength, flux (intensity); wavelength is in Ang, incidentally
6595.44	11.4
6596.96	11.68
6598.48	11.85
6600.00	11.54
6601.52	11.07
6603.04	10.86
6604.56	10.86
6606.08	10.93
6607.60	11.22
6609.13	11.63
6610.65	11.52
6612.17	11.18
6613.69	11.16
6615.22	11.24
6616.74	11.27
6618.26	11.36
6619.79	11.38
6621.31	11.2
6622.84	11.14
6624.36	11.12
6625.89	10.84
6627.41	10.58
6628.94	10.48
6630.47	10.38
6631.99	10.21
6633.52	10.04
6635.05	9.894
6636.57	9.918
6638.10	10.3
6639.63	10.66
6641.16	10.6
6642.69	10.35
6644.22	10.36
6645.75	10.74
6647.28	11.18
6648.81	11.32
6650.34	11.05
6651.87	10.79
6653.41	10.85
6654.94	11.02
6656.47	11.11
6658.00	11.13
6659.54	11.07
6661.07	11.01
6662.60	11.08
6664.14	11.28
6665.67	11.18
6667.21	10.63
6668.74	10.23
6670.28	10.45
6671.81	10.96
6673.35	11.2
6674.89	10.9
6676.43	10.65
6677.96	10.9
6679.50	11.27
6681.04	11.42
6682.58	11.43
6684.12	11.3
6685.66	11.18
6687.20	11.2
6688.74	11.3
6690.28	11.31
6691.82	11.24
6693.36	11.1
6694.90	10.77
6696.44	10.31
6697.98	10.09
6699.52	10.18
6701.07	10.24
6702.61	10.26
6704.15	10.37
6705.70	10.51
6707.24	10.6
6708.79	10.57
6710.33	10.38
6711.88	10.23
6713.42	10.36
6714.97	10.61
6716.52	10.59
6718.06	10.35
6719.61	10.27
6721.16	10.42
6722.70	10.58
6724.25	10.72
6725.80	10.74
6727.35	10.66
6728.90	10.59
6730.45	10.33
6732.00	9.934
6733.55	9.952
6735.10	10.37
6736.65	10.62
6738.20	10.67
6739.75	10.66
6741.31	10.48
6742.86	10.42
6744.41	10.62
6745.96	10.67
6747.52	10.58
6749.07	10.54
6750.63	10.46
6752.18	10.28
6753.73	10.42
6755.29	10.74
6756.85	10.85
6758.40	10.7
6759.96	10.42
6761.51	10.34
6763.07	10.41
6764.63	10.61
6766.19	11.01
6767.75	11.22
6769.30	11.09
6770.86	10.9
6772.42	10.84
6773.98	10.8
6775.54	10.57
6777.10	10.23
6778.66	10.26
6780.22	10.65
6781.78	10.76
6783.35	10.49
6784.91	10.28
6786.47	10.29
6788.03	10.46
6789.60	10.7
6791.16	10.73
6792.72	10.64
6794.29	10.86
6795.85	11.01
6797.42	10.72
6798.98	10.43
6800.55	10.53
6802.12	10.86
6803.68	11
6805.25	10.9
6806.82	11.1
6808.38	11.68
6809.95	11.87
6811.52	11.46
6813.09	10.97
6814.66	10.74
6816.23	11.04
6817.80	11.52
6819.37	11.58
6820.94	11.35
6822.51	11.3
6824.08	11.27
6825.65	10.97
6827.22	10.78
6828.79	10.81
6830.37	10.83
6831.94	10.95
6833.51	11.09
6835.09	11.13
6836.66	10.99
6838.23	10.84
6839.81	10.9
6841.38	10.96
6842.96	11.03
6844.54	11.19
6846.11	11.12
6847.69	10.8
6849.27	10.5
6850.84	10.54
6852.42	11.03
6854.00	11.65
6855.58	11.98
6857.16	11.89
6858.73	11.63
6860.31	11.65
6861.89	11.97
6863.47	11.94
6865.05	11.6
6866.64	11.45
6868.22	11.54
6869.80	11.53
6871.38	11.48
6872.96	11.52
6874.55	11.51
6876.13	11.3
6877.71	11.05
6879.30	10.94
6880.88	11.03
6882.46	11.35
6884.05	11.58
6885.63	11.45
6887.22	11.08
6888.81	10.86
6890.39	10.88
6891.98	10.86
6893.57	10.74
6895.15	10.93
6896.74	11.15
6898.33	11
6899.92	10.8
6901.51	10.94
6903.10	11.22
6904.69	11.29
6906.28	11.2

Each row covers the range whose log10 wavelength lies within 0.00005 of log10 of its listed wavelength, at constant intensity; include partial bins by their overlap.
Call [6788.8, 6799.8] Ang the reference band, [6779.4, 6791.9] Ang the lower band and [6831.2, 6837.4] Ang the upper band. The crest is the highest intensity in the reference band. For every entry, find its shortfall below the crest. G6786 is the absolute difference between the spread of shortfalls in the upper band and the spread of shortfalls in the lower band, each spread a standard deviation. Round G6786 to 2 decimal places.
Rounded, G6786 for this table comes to 0.11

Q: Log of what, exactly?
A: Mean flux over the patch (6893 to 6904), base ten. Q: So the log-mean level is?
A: 1.04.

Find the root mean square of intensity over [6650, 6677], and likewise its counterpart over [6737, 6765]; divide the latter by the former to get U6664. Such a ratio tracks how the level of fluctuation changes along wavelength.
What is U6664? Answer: 0.97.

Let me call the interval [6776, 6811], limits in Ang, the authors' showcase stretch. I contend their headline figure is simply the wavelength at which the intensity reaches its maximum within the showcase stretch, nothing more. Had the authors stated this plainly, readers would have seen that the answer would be 6809.95 Ang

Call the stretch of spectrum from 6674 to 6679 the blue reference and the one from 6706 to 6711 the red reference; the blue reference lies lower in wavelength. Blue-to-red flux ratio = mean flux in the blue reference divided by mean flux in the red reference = 1.03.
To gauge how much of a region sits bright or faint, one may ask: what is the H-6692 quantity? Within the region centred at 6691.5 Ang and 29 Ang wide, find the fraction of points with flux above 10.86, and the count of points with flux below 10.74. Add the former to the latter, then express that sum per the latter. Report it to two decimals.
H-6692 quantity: 1.08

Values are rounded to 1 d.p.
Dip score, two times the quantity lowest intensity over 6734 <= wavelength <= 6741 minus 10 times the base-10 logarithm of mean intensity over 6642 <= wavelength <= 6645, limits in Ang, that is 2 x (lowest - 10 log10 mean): 0.4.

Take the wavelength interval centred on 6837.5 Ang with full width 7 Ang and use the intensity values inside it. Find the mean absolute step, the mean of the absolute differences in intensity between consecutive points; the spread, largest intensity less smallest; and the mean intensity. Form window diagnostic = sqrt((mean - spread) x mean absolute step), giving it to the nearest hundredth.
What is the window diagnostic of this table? 1.12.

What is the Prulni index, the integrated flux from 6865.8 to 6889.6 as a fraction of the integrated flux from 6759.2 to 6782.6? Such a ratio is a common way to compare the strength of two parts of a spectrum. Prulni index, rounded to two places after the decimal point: 1.08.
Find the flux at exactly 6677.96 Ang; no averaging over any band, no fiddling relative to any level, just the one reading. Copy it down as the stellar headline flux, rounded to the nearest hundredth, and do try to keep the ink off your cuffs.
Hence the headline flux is 10.90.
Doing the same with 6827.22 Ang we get 10.78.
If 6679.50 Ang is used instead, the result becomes 11.27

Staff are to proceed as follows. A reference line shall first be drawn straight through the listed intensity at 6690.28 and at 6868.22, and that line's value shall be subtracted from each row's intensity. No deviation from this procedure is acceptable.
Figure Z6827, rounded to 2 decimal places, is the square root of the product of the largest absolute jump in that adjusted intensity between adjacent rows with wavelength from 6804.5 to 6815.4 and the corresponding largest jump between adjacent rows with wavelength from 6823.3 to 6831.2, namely 0.42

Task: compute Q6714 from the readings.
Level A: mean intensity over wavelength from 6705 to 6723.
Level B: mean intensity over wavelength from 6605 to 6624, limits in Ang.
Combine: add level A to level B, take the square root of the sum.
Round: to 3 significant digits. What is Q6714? 4.66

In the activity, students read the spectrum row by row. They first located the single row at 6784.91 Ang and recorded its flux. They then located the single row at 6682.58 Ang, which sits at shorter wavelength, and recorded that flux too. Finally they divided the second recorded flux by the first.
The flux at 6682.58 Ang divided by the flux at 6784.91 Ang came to 1.11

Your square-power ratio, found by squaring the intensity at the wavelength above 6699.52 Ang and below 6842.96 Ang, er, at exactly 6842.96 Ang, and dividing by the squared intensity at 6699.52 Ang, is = 1.17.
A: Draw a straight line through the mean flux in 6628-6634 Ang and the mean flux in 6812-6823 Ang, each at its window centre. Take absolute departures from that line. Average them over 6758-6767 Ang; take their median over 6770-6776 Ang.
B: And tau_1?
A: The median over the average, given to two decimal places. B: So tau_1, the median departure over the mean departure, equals 0.46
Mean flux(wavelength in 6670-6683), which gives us 11.0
